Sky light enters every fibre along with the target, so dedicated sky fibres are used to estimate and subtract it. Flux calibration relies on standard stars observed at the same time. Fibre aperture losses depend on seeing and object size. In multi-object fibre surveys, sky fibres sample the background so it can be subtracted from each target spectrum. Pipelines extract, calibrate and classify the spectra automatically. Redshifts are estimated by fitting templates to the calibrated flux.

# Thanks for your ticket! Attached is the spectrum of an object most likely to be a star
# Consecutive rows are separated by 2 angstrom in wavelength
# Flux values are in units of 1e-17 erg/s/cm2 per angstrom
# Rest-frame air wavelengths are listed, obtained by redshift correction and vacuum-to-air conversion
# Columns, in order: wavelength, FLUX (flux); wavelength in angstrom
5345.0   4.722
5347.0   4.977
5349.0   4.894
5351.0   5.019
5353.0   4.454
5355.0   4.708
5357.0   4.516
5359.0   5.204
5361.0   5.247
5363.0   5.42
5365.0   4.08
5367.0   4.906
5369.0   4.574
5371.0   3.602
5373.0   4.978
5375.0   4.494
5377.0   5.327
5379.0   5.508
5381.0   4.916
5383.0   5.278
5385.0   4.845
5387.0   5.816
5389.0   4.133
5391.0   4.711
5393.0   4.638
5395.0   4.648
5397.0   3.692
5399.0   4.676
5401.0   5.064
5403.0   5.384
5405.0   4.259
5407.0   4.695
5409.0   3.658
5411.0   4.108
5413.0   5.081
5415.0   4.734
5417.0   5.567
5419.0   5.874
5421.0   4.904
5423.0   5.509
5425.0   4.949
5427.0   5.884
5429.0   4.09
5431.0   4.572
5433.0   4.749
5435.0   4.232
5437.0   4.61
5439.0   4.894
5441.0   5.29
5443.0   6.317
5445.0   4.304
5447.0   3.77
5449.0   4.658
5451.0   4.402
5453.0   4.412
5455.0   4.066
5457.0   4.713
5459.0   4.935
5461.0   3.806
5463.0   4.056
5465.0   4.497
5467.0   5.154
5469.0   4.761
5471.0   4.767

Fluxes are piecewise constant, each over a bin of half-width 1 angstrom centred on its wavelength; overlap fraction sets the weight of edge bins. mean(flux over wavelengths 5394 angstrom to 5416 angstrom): 4.55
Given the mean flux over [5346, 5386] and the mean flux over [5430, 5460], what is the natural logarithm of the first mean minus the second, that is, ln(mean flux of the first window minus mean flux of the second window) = -1.7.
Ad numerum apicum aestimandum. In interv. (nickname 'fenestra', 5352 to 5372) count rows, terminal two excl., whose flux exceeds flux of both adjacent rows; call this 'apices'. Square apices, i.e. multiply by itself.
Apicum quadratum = 9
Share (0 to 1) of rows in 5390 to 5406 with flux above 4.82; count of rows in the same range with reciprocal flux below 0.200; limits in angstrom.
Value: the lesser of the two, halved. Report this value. 0.125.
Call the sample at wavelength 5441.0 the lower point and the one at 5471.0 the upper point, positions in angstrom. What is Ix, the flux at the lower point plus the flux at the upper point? 10.1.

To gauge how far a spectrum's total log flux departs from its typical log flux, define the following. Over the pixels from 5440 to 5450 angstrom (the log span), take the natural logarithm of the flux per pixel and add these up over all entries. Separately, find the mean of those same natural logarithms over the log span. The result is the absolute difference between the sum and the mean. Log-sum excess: 6.3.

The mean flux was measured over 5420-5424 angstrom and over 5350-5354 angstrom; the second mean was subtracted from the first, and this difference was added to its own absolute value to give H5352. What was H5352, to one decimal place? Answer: 0.9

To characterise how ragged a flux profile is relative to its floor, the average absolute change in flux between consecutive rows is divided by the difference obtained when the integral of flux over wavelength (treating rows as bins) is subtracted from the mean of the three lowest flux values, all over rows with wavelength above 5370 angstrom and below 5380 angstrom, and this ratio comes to -0.0165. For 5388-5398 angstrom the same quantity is -0.0102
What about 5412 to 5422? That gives -0.0130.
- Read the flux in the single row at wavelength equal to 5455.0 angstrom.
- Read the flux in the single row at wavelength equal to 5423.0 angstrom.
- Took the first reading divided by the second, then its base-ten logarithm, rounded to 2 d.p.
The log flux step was -0.13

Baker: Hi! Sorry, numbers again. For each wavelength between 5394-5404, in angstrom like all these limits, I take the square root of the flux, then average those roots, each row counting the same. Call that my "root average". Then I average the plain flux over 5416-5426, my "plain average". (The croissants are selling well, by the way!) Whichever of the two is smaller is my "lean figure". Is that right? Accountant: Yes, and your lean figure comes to 2.16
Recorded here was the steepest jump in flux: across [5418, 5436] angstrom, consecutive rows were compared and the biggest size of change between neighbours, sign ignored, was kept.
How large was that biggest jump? 1.8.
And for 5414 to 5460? 2.0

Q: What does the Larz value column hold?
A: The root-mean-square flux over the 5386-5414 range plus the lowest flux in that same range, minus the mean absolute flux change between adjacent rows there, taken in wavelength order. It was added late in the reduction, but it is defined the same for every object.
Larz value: 7.61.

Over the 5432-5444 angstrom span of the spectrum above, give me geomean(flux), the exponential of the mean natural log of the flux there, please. 4.97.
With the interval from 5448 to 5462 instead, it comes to 4.41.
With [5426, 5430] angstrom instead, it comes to 4.91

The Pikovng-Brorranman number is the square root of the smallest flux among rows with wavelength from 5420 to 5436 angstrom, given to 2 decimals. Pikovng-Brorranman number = 2.02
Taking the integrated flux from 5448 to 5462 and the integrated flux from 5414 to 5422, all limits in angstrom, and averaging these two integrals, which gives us 52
